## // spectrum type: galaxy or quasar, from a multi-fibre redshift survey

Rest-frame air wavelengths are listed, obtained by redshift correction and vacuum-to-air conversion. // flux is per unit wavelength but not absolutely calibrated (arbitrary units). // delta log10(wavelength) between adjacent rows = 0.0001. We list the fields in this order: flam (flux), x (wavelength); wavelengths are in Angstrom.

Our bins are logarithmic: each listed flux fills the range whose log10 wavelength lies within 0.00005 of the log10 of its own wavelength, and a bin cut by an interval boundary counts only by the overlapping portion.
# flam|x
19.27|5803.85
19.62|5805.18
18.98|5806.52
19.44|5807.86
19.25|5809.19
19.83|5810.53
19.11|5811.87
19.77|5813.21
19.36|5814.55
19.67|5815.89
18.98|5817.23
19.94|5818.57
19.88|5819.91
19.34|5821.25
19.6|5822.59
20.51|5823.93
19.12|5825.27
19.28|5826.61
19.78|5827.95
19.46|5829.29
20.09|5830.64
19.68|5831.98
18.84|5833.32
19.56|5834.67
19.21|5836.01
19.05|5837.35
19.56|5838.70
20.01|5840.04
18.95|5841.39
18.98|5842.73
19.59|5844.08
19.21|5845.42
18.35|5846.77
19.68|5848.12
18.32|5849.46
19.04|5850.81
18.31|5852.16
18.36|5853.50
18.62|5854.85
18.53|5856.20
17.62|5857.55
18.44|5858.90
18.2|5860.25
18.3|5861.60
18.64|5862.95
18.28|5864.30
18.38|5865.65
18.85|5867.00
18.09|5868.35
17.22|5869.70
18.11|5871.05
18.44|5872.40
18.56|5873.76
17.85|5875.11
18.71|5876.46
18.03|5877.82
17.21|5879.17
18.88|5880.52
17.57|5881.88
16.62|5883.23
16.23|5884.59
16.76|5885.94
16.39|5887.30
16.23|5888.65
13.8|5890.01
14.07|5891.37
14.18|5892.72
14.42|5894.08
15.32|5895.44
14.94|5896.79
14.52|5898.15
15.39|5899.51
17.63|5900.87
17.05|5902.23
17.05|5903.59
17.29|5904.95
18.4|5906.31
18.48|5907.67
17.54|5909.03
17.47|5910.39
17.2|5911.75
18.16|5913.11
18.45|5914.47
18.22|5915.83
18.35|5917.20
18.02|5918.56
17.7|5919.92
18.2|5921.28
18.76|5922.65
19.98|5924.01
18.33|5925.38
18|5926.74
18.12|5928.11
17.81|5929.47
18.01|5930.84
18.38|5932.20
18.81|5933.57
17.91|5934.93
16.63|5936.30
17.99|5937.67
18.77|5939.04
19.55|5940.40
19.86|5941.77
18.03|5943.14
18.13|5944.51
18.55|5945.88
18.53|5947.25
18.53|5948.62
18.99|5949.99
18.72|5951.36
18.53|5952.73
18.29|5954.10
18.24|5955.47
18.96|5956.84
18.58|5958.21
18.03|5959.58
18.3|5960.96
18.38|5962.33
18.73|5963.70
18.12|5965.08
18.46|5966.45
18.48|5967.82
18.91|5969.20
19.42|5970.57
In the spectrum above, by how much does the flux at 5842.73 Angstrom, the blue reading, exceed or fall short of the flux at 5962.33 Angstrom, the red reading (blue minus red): 0.60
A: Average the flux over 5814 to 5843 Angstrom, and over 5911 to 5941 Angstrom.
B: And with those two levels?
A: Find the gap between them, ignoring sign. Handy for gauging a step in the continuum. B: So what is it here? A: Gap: 1.3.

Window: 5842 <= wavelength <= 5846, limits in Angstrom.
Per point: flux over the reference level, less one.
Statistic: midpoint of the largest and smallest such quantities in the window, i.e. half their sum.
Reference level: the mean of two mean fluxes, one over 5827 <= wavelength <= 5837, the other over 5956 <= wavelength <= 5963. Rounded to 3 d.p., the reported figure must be 0.016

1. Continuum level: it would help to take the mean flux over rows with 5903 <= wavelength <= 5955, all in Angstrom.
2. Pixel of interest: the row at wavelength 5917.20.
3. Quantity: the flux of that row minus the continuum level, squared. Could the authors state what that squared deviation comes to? 0.0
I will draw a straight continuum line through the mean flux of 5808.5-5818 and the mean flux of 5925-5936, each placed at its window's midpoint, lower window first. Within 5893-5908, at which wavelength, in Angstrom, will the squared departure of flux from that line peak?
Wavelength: 5894.08 Angstrom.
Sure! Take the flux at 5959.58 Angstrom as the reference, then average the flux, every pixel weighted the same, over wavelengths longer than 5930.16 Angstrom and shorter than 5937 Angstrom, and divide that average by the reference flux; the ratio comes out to 1.00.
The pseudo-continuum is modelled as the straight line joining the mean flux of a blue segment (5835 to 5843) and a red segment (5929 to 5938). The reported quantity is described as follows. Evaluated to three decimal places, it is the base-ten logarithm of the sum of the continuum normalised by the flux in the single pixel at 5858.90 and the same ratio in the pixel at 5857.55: 0.325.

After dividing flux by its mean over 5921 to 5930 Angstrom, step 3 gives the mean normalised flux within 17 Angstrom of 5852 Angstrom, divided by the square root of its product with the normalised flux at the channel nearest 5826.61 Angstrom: 0.986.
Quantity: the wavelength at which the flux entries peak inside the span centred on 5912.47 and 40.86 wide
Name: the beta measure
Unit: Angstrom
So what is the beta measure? 5924.01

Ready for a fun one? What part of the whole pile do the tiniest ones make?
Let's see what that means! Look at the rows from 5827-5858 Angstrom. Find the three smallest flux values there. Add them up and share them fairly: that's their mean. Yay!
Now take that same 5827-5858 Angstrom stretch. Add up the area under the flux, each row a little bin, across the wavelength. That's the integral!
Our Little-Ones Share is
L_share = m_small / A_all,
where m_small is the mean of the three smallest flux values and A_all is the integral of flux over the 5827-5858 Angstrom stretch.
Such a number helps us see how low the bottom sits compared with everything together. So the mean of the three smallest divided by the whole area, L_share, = 0.0306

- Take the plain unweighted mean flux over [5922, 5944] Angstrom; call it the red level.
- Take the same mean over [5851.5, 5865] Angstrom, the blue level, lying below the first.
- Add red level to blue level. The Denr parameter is 36.8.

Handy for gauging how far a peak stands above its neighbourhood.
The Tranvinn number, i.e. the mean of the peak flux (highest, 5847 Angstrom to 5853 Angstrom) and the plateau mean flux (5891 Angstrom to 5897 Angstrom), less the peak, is -2.5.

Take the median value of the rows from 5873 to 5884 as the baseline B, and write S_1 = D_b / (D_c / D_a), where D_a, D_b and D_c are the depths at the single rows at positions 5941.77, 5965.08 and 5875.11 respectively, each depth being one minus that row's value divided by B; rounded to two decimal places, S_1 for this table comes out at 0.21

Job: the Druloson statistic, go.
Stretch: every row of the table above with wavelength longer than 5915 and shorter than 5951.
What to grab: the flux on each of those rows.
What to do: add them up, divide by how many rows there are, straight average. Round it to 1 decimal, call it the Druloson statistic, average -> 18.4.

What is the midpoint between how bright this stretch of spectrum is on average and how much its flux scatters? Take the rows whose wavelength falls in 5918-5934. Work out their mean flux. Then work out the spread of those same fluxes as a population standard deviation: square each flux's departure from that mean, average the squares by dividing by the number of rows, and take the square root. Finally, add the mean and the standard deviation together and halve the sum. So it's 9.5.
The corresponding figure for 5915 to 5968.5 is 9.5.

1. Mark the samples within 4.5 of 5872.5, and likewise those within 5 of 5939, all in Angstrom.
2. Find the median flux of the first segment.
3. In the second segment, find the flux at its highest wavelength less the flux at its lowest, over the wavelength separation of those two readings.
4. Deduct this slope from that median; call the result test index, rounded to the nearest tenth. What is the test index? 18.1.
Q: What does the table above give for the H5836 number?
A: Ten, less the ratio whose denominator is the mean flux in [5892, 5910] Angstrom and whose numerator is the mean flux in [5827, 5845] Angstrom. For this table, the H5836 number 8.81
